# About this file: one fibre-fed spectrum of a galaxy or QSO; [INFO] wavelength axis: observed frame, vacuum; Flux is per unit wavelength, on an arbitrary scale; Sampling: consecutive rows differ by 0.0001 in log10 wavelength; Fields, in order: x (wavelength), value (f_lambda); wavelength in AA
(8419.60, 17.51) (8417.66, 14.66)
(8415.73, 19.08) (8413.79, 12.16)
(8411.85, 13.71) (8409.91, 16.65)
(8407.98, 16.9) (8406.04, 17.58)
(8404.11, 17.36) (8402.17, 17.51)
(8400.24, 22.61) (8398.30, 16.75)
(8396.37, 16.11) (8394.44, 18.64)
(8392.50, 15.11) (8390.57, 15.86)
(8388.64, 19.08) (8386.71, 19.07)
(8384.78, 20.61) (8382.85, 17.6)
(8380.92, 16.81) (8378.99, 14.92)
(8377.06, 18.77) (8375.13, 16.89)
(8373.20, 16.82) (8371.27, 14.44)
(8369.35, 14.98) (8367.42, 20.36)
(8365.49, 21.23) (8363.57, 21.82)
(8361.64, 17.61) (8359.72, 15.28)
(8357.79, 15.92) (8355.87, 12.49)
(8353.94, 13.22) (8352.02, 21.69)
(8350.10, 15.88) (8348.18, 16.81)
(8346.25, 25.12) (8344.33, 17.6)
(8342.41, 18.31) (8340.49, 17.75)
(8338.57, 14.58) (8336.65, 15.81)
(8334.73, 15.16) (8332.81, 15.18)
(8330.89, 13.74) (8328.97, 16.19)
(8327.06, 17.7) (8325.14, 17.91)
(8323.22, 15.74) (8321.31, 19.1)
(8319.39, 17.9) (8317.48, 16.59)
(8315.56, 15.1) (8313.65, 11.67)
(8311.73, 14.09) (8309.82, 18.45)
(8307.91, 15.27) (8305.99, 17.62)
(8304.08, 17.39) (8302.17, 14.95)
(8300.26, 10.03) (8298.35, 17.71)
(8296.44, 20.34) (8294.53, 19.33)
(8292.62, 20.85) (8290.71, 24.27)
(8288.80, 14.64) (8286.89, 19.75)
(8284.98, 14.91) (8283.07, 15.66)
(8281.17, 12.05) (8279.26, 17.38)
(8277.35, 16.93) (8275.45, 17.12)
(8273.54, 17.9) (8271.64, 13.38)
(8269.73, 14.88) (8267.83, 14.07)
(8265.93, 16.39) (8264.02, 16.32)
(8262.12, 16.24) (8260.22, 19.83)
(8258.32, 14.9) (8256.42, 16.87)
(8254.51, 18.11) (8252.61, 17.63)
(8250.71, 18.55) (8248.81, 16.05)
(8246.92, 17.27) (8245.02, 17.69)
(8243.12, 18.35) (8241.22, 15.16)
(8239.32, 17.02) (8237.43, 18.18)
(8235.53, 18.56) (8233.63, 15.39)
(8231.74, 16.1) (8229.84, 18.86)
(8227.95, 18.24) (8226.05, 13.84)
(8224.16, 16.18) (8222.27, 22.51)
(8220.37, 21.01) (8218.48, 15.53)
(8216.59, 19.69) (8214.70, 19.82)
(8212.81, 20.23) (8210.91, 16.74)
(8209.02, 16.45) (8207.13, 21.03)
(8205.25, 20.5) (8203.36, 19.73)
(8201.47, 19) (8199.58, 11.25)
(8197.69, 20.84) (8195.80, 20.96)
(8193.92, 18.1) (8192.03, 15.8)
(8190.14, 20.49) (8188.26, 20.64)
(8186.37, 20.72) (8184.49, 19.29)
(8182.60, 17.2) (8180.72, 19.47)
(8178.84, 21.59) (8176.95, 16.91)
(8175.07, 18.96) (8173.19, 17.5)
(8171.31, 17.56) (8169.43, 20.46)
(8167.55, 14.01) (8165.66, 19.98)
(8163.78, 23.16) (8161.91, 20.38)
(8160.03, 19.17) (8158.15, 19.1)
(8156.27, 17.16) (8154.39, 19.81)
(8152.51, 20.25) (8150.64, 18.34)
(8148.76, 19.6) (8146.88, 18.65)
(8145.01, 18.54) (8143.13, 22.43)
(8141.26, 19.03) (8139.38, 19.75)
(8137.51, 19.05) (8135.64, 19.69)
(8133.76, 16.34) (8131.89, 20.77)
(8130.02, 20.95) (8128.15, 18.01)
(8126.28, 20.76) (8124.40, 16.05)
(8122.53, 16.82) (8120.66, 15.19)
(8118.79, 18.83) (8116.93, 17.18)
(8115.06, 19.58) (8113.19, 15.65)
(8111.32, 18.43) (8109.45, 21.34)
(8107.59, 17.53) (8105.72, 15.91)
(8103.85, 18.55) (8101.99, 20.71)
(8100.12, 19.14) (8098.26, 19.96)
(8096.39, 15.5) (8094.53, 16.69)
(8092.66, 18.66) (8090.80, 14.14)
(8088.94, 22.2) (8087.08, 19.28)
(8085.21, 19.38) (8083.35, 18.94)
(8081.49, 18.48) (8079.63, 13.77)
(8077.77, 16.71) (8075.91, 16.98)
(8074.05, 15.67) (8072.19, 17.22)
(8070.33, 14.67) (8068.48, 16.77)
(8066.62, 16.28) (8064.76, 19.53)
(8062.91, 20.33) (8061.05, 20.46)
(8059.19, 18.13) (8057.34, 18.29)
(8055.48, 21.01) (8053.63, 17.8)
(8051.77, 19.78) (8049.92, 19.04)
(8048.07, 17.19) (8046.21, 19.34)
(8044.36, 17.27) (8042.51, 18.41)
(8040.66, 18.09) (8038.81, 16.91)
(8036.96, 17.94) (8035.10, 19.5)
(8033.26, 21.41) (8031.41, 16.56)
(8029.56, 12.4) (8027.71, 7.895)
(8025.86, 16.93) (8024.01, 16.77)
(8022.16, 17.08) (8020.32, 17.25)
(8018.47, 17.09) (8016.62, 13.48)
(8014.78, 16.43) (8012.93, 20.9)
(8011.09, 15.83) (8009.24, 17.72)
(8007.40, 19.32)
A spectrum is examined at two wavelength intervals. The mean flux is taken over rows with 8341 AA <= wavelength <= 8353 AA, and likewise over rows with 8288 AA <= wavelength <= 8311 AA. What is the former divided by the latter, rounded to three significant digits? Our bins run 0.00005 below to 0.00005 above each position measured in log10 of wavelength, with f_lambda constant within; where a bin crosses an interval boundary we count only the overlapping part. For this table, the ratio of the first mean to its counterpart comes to 1.09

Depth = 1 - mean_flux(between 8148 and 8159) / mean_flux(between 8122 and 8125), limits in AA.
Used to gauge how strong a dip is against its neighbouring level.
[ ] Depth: -0.16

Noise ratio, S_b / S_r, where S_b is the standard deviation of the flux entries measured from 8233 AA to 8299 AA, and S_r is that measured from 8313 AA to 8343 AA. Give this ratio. 1.2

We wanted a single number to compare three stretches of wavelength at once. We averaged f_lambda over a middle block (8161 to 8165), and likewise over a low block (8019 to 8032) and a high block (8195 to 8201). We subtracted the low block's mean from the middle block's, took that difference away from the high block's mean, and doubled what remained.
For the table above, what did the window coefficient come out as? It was 22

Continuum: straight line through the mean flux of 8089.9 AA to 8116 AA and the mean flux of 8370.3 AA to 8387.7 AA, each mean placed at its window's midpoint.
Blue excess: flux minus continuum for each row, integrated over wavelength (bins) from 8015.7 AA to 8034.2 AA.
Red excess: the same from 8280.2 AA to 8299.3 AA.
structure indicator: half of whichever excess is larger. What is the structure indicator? 4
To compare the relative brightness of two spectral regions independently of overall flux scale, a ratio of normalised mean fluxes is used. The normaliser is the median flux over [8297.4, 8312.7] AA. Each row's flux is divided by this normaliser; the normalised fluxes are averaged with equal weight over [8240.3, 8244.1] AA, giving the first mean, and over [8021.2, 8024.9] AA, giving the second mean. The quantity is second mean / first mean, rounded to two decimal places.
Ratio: 1.01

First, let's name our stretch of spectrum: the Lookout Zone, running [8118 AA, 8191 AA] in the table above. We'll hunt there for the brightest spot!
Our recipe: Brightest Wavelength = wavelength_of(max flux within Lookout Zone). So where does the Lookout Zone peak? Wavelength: 8163.78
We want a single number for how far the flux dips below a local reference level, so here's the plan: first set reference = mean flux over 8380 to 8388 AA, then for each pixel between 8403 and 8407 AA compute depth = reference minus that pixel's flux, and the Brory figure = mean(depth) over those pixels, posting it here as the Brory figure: 1.1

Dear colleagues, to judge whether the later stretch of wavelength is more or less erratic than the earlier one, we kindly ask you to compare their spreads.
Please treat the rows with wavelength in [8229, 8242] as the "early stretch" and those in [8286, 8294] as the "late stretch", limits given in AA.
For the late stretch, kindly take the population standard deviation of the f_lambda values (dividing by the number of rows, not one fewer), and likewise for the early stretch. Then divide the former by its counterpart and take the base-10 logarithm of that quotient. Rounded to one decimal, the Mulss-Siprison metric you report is 0.4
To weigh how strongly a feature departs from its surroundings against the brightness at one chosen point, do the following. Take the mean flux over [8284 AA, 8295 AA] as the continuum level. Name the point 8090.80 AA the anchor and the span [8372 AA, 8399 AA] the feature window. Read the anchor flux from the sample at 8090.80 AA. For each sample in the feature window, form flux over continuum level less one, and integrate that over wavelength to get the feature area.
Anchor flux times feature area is -32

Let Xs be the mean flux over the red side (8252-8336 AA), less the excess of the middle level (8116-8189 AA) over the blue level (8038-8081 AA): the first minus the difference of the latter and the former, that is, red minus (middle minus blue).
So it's 15.4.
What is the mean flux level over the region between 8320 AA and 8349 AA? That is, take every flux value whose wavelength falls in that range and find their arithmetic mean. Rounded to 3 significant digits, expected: 17.1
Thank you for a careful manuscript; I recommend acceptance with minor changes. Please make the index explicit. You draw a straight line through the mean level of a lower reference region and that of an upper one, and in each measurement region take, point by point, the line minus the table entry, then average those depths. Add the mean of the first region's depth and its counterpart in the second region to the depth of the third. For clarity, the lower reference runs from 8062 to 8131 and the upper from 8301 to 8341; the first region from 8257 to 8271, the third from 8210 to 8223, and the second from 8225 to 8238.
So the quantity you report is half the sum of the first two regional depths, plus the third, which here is -2.3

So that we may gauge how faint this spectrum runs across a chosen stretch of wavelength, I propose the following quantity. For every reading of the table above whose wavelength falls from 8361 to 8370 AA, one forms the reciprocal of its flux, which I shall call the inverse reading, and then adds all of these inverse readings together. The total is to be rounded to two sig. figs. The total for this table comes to 0.27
